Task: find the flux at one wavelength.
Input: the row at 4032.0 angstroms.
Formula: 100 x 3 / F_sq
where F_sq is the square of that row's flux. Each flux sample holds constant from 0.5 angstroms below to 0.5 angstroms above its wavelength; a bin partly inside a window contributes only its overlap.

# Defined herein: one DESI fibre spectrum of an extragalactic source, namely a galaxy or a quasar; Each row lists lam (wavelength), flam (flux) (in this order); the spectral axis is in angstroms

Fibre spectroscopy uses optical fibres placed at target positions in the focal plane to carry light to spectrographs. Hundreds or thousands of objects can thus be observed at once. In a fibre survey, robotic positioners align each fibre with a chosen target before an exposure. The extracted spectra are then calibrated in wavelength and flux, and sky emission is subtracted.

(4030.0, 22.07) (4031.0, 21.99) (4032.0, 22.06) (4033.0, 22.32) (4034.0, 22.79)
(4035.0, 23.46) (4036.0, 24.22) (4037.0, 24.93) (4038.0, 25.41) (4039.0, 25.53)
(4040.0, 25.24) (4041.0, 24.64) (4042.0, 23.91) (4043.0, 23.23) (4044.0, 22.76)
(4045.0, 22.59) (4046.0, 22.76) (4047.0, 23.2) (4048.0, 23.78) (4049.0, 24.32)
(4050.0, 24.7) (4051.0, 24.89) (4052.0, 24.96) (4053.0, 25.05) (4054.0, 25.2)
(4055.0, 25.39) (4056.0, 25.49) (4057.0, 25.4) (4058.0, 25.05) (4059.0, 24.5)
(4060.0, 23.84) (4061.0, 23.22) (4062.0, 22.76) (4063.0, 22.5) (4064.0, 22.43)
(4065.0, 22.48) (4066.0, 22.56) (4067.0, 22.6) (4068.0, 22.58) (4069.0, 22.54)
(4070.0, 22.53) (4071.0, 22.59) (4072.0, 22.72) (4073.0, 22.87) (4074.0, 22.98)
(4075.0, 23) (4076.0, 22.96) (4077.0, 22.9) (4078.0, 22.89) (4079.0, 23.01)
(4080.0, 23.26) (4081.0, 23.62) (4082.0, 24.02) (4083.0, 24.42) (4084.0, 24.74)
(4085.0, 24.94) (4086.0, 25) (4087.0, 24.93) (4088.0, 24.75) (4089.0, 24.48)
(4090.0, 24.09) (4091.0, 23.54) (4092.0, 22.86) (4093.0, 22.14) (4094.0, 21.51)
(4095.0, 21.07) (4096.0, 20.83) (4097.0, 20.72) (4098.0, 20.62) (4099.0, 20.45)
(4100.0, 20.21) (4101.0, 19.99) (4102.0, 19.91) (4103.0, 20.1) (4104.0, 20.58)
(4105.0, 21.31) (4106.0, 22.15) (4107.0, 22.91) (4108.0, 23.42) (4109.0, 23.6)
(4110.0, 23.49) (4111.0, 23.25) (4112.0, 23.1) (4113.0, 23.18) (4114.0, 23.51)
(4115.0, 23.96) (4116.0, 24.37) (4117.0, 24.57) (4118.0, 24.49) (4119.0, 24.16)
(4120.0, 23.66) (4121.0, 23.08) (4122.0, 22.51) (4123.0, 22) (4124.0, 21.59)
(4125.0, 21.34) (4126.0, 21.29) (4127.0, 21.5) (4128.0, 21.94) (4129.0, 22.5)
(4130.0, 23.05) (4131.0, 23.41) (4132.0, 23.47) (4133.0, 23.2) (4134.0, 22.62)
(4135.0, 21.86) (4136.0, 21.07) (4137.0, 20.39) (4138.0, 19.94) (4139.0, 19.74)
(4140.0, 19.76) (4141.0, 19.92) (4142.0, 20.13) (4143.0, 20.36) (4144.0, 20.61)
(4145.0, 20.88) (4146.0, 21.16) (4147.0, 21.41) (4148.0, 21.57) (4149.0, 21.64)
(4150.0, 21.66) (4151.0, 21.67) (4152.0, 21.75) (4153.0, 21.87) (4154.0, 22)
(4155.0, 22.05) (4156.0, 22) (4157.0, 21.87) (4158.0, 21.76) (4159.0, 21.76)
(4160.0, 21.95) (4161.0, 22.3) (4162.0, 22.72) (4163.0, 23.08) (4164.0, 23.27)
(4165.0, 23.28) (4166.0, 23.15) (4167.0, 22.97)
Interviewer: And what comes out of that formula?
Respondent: 0.62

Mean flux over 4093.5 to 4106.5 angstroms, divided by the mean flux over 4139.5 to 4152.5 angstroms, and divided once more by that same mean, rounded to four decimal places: 0.0472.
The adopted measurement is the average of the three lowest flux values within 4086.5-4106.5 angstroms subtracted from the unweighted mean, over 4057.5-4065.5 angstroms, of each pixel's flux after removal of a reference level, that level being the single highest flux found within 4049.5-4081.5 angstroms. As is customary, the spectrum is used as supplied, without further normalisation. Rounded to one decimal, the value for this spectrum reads -22.1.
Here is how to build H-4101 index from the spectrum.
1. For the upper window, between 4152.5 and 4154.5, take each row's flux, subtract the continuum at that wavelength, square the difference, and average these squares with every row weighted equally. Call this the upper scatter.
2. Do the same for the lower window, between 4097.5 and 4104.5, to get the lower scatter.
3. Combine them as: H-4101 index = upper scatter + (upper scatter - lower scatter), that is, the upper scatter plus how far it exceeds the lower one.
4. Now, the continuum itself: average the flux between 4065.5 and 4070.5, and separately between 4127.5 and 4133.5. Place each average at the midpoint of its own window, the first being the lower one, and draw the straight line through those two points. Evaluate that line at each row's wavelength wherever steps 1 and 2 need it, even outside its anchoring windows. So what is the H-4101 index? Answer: -3.7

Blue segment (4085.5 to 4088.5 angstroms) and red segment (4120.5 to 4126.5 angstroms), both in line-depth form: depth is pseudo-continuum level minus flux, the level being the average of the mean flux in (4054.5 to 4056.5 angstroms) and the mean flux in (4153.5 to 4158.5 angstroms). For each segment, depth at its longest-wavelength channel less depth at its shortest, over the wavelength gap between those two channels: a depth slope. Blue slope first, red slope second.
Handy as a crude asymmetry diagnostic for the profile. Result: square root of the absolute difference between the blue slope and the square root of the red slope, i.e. 0.69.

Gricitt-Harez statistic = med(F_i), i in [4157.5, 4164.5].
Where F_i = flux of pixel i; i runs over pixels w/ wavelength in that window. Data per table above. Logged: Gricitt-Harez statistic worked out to 22.3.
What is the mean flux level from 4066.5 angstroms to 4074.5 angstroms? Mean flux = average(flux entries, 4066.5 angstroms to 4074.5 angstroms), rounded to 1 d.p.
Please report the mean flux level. 22.7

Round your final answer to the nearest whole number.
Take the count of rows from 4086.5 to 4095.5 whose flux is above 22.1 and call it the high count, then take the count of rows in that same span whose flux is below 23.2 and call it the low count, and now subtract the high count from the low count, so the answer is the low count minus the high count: -3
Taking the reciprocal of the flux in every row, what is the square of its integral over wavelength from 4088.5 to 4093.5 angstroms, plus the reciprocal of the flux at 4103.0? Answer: 0.095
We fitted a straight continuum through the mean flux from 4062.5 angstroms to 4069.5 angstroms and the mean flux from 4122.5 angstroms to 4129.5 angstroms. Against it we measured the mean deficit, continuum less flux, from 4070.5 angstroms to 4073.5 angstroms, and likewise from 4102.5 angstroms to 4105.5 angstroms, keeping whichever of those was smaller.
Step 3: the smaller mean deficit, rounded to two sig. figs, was -0.28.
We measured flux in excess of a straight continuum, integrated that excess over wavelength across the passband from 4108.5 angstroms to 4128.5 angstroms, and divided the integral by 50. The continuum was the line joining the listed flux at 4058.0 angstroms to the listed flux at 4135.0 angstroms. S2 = 0.2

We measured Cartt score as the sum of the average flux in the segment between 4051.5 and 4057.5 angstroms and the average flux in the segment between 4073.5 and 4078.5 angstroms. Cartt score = 48.2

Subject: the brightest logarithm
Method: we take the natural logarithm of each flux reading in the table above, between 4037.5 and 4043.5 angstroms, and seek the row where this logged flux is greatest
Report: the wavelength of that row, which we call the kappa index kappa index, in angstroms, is 4039.0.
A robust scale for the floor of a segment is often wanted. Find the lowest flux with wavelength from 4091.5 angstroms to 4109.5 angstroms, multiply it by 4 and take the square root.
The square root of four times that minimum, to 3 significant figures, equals 8.92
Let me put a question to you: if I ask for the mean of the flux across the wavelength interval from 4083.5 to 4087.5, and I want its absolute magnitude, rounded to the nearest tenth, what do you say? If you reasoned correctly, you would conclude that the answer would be 24.9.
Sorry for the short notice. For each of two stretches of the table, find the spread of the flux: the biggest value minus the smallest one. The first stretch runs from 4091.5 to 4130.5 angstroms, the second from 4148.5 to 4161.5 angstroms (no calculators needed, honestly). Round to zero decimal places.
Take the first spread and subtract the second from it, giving 4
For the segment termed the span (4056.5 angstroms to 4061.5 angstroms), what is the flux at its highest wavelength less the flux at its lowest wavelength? -2.2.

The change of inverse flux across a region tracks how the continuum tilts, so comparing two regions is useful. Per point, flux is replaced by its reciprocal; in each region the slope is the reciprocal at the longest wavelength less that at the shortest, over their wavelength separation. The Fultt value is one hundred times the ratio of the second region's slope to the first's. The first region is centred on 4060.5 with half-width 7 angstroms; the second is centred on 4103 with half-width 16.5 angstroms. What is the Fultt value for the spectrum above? 11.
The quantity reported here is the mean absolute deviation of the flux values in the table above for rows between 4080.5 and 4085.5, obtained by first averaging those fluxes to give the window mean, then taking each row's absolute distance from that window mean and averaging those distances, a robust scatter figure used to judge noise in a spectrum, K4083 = 0.42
